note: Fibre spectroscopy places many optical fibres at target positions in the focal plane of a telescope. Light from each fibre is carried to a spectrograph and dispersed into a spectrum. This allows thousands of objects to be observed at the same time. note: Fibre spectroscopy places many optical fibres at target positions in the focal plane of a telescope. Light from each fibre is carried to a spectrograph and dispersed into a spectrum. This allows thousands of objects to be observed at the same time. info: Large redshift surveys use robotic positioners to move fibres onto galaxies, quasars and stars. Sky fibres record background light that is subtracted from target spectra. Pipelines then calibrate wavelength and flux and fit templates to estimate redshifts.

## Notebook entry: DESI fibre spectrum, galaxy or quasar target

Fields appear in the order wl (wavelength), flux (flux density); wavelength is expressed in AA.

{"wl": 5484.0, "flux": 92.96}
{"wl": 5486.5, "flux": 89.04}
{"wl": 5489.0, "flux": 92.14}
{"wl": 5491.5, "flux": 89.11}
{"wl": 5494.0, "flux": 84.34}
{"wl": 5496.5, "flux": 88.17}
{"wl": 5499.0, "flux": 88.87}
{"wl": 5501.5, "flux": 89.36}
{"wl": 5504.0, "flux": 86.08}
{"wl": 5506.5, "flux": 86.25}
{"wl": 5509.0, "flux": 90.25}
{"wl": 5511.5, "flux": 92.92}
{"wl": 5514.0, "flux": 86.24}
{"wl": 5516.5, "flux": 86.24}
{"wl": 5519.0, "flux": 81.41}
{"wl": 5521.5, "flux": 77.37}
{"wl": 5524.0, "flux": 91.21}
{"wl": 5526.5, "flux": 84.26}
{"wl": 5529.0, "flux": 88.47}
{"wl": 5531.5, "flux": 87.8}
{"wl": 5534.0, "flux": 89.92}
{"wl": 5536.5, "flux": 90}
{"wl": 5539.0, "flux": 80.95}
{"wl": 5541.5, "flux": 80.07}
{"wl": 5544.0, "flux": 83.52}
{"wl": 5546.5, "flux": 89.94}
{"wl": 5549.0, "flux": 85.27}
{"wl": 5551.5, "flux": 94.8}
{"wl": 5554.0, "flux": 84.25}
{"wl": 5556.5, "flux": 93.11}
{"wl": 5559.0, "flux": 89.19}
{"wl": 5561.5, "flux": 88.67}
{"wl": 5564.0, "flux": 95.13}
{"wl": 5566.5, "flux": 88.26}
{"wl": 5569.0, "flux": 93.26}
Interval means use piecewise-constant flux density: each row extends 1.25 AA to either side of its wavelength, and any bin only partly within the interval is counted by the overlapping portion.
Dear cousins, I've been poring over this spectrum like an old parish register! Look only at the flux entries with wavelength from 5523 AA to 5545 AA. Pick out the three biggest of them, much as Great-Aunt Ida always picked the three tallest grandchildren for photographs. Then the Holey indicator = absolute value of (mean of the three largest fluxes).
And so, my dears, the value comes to 90.4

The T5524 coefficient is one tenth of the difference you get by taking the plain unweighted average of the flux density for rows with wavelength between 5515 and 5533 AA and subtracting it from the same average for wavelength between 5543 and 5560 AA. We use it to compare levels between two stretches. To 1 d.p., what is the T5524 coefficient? 0.3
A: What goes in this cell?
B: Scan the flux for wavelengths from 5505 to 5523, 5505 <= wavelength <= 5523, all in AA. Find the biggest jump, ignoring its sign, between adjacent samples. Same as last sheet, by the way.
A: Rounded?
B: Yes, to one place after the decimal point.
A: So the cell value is 6.7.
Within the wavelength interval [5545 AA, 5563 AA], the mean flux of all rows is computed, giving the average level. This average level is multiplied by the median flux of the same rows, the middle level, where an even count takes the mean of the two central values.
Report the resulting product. 7966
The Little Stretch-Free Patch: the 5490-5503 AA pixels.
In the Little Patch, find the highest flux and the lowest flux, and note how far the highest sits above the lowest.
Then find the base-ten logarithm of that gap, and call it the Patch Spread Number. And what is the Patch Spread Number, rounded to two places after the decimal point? 0.70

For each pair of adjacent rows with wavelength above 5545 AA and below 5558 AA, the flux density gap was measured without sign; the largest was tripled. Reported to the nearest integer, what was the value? 32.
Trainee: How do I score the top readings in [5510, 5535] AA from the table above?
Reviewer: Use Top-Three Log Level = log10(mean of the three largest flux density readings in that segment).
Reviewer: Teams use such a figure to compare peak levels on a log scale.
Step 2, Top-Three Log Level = 1.96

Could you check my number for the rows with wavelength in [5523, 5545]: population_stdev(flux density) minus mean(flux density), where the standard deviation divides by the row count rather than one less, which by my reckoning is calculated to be -82.3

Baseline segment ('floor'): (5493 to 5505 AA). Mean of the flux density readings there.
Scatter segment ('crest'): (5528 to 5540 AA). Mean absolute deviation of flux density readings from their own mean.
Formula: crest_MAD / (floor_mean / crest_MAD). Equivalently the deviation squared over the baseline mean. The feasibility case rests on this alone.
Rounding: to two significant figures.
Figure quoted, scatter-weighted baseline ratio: 0.077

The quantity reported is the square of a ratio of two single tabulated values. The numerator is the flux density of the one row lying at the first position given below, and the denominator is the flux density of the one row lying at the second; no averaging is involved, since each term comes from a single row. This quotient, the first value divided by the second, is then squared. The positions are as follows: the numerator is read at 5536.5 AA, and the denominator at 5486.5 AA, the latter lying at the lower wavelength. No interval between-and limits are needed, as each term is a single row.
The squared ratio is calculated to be 1.02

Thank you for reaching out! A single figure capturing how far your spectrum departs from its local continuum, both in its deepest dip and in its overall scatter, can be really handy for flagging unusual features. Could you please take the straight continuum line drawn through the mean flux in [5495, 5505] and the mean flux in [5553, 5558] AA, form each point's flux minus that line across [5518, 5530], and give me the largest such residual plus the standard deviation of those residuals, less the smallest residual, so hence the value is 19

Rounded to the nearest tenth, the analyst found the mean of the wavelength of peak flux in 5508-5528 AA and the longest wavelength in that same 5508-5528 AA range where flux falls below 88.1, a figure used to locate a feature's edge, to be 5519.0 AA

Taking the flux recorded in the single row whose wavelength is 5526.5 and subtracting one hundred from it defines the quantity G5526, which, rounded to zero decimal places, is -16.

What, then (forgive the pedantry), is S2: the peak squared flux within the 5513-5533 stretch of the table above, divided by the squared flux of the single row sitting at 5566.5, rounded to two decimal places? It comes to 1.07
